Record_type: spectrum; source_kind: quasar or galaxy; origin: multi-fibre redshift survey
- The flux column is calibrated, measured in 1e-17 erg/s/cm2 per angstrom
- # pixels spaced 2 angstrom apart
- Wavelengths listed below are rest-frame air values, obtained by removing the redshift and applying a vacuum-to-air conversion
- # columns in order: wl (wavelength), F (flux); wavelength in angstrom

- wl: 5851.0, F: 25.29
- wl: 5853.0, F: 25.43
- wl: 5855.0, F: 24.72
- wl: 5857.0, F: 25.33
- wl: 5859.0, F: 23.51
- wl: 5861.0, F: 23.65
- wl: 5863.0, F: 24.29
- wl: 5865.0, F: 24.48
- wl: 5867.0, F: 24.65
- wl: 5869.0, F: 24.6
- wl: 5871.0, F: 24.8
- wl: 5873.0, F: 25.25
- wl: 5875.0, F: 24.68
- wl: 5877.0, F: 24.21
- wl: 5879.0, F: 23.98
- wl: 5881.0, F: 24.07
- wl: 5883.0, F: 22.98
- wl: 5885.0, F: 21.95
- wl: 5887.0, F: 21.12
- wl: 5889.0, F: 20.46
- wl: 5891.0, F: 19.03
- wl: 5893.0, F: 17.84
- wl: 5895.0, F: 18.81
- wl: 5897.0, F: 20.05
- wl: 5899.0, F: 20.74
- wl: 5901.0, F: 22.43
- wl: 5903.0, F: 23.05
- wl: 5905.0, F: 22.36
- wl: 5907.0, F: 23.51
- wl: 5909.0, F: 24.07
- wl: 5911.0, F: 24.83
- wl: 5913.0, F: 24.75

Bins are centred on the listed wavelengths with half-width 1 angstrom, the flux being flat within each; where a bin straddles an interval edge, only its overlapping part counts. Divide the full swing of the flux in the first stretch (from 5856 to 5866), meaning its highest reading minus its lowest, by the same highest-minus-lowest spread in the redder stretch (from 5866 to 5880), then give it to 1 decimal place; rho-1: 1.4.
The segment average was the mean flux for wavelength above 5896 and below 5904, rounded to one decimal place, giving 21.6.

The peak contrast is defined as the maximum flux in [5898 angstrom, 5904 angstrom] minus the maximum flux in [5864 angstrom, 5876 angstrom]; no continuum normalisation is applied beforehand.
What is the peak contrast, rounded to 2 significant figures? -2.2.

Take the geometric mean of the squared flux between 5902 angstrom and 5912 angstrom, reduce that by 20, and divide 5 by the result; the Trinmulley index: 0.009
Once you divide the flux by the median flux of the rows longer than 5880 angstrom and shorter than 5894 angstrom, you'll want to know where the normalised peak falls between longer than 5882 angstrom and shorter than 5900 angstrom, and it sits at 5883.0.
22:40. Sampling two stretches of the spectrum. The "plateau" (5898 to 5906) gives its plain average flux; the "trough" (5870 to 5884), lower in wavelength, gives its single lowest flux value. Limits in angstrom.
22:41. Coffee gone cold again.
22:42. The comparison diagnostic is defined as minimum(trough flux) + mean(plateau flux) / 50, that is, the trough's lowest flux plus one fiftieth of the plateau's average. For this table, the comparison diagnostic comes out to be 23.4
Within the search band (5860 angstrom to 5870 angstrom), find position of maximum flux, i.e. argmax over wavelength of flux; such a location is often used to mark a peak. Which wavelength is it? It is 5867.0 angstrom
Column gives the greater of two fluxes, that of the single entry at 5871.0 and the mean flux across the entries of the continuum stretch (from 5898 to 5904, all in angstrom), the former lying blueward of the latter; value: 24.8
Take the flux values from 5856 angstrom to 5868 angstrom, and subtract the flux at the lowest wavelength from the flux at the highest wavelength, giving -1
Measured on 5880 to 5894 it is -6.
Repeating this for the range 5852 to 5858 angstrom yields 0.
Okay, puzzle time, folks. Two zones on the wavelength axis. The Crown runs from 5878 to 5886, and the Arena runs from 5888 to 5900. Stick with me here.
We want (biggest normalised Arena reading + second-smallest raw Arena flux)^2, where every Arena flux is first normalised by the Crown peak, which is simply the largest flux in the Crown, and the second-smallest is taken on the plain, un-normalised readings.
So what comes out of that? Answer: 387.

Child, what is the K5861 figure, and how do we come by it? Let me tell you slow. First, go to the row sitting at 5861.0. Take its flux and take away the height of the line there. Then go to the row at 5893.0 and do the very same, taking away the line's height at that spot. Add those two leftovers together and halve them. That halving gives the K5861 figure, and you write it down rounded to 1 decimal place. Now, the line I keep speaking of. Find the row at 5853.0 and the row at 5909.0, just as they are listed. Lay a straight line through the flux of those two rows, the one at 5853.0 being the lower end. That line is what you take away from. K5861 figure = -4.1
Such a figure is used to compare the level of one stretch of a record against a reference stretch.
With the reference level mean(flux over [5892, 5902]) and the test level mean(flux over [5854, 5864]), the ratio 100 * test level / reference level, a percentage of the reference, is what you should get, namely 122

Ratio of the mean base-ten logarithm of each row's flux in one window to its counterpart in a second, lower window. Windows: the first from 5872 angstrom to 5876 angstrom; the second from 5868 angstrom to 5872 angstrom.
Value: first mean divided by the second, 1.00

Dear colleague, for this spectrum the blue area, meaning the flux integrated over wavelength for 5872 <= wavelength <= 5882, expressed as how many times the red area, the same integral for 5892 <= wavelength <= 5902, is 1.22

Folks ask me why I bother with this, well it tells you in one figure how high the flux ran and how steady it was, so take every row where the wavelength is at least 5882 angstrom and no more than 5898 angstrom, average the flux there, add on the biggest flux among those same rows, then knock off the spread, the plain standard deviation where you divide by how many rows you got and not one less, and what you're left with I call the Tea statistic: 41.7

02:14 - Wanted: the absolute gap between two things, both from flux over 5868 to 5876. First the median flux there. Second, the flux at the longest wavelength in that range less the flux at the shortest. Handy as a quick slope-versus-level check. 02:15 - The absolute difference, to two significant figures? 25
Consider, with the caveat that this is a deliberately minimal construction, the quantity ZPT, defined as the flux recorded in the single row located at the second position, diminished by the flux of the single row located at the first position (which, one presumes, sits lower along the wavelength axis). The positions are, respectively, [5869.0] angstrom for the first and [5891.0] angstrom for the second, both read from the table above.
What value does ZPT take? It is -5.6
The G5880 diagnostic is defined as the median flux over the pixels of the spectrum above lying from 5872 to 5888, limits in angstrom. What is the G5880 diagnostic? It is 24.0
